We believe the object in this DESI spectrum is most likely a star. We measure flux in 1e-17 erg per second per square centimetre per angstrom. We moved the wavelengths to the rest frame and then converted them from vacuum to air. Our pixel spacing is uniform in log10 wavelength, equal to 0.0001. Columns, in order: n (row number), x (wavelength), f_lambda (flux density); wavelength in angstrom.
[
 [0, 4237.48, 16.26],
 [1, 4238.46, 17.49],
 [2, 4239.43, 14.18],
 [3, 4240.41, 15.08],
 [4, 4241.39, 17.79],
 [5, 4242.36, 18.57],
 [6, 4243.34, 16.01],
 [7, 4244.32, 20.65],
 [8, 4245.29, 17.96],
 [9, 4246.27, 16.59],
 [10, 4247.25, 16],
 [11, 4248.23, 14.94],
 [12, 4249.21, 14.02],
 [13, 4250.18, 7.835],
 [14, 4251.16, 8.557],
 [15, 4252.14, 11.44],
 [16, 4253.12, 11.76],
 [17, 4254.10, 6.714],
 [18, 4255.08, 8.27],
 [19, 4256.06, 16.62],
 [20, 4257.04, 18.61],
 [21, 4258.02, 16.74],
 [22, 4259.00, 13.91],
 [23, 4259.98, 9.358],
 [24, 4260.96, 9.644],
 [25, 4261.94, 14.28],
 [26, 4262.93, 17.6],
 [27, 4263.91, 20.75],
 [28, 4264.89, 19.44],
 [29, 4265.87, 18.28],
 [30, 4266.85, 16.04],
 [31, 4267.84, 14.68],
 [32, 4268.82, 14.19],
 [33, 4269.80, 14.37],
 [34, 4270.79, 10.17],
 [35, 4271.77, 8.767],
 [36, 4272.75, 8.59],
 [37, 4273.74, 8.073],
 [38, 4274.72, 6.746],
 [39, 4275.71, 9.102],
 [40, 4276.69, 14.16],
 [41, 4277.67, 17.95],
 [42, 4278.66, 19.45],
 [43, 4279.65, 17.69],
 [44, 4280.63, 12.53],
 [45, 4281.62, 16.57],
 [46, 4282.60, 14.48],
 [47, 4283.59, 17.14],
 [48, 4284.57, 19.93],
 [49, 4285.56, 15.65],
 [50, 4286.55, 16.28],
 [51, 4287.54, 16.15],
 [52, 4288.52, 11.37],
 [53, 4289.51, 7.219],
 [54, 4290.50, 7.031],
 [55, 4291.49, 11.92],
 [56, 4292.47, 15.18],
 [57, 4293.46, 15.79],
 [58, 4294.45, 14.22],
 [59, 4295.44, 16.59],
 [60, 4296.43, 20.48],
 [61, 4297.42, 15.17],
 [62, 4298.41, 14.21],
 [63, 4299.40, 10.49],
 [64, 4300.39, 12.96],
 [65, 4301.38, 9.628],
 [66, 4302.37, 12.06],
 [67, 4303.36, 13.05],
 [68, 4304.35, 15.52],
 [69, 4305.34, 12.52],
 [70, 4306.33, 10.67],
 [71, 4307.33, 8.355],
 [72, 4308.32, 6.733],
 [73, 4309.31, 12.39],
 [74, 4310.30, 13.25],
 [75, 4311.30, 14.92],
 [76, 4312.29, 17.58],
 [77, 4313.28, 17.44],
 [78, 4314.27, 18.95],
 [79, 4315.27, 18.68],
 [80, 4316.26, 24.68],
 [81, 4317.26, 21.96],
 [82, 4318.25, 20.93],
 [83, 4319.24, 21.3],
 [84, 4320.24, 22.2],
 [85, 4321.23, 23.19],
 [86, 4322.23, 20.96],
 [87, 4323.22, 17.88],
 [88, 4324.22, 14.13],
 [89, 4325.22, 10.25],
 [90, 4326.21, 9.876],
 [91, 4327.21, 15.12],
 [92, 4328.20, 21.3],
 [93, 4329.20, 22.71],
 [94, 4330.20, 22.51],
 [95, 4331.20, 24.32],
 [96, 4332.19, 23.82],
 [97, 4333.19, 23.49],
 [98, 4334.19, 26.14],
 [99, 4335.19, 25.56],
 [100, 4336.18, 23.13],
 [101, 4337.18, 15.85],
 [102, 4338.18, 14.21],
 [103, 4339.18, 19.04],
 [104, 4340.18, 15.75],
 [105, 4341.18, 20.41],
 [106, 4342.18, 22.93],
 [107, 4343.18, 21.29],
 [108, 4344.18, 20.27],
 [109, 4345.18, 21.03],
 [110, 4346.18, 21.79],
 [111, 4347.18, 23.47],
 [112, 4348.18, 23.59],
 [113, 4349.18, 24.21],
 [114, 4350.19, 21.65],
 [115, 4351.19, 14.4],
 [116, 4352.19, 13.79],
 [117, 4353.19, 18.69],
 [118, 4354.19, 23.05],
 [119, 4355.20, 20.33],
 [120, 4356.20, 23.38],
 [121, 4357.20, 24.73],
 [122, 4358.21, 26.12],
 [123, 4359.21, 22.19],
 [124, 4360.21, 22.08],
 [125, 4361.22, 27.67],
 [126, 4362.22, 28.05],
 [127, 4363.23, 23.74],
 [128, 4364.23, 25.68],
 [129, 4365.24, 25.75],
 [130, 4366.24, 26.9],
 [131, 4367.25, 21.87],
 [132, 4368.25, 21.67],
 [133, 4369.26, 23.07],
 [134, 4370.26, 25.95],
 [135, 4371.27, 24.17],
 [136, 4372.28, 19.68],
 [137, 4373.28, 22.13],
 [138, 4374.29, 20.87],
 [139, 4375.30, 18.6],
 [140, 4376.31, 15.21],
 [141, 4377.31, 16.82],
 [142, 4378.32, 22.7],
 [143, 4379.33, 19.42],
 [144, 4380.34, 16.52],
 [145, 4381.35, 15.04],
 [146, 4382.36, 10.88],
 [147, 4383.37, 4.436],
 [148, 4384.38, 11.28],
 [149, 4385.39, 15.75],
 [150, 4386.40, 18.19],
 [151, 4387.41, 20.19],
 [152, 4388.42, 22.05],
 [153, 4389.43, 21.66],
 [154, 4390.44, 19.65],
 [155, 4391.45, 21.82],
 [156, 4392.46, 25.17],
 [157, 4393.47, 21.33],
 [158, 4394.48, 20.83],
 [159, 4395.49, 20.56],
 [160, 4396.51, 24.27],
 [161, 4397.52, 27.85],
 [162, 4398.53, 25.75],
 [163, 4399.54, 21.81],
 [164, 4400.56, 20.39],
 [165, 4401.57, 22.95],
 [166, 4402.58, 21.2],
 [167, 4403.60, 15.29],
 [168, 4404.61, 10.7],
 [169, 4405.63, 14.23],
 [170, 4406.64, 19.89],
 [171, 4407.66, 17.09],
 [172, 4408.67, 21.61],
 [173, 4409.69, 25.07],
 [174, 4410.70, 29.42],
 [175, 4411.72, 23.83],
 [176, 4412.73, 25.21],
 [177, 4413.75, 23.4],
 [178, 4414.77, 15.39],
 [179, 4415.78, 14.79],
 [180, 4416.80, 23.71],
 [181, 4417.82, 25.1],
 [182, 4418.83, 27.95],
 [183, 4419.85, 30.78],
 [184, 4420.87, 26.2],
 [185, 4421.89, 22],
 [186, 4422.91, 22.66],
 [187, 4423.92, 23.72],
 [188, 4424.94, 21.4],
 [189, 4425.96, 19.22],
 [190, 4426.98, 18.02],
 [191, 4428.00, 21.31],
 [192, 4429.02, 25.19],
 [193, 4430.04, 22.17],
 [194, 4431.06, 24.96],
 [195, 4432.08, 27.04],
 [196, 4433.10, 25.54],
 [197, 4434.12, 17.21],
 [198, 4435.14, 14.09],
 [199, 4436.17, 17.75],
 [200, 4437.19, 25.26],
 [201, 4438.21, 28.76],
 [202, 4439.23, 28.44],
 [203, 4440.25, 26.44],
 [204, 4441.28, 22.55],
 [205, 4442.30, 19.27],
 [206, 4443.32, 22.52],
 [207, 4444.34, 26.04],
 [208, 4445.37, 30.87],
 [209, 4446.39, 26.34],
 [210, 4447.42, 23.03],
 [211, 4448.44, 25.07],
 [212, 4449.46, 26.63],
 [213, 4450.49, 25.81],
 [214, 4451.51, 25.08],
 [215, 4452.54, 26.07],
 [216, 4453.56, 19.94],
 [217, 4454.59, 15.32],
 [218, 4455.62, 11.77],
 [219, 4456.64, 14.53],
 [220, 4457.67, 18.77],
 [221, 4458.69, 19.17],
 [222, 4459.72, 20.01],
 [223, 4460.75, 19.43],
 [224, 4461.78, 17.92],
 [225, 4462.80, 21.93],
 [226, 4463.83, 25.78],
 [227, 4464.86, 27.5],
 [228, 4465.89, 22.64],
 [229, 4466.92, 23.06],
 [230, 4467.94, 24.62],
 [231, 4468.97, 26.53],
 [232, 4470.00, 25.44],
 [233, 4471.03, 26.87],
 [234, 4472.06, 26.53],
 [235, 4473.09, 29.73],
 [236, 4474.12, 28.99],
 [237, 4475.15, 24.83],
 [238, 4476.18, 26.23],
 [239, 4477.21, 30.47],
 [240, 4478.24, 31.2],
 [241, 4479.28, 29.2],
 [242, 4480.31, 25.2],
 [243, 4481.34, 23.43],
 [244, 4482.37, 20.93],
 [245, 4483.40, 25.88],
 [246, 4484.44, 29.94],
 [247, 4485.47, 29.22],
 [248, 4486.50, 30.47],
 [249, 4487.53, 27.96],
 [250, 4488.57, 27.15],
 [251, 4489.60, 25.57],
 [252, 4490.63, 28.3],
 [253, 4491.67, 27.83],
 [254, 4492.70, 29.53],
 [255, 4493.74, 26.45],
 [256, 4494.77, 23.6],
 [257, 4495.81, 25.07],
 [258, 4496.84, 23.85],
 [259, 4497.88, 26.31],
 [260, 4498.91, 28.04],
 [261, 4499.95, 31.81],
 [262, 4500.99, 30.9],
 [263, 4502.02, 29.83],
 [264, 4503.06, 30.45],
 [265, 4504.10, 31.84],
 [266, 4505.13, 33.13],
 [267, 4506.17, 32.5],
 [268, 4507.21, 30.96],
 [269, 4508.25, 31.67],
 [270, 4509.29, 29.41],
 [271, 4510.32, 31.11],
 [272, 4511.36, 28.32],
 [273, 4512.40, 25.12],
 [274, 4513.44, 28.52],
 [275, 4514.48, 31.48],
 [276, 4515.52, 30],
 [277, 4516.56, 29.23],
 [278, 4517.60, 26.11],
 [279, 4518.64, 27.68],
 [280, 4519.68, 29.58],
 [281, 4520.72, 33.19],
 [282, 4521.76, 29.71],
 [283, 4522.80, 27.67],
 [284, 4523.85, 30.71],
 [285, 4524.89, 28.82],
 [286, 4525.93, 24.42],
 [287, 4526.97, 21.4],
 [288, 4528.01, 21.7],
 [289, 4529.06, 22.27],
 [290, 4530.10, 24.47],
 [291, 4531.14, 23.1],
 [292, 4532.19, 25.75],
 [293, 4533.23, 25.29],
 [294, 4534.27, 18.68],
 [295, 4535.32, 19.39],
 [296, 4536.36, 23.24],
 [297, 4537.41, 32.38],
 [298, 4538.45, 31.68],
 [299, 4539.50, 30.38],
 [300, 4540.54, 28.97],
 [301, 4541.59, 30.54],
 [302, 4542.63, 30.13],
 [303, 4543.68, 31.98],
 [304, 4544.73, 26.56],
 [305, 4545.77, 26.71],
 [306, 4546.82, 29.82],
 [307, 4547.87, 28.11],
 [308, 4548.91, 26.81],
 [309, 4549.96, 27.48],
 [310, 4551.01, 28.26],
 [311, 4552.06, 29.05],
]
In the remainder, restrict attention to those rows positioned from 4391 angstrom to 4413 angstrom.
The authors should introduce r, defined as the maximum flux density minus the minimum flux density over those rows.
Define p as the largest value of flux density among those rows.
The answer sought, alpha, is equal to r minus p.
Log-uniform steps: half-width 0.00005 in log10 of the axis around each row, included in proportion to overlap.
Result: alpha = -11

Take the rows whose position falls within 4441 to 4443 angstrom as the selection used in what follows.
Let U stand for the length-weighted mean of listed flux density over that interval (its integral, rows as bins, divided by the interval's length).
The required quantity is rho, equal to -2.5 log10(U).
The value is -3.3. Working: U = 21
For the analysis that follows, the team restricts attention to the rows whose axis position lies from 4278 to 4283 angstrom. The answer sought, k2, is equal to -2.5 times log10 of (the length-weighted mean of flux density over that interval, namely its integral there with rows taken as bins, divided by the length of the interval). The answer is -3.03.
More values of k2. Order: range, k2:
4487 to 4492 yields -3.59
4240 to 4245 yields -3.12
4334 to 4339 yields -3.28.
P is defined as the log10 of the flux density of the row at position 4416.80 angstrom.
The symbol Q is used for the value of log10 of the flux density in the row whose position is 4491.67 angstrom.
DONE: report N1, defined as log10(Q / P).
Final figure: 0.021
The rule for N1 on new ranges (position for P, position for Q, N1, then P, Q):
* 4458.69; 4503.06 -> 0.063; 1.28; 1.48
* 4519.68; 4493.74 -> -0.015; 1.47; 1.42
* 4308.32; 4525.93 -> 0.224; 0.83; 1.39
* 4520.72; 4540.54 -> -0.017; 1.52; 1.46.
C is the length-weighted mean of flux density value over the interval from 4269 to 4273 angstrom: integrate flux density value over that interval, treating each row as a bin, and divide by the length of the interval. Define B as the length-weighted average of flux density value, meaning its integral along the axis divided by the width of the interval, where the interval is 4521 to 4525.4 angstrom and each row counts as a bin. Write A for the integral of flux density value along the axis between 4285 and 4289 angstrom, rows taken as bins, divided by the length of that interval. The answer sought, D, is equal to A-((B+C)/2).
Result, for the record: -5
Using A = 15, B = 29.4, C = 11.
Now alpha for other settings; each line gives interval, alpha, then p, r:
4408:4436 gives -14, 30.78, 16.7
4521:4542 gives -19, 32.38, 13.7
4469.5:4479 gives -25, 31.2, 6.4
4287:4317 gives -7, 24.68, 17.9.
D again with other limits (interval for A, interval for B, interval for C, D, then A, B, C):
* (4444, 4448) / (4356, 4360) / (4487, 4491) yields 1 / 27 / 24.0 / 27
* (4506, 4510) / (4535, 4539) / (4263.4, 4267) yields 8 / 31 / 27.1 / 19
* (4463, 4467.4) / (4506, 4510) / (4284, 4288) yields 0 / 25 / 31.0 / 17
